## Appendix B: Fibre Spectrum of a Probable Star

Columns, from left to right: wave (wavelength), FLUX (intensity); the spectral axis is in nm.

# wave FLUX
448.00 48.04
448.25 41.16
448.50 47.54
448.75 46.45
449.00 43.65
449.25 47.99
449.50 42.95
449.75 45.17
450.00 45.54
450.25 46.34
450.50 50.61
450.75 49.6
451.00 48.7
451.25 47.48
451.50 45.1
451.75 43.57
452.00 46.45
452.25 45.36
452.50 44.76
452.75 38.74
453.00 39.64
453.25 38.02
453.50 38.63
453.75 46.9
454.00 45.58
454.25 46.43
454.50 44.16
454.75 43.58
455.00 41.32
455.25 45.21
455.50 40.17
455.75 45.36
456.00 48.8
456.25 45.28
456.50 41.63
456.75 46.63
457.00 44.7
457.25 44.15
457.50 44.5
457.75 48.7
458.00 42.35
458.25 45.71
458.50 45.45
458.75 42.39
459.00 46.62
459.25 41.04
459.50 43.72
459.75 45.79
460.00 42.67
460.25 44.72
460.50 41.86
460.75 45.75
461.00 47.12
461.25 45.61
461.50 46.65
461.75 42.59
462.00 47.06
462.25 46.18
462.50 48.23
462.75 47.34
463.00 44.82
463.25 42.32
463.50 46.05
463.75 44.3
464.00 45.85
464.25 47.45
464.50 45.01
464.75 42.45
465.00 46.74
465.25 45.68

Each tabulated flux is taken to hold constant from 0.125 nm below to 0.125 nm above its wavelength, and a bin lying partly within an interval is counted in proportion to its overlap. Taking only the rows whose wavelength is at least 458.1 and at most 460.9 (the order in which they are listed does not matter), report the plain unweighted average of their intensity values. 44.2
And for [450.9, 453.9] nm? 43.6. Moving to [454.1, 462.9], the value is 44.8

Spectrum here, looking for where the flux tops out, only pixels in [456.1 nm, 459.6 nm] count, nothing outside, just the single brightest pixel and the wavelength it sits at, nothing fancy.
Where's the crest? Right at 457.75 nm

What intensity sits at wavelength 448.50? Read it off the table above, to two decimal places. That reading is 47.54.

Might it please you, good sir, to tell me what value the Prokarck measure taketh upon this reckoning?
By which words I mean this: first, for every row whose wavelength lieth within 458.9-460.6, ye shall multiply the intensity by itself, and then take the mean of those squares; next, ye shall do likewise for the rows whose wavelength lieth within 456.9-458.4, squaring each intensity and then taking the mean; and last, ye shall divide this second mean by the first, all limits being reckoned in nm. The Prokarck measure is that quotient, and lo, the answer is 1.06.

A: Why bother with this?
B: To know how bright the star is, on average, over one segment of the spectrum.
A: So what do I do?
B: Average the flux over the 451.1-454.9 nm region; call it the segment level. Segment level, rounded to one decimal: 43.6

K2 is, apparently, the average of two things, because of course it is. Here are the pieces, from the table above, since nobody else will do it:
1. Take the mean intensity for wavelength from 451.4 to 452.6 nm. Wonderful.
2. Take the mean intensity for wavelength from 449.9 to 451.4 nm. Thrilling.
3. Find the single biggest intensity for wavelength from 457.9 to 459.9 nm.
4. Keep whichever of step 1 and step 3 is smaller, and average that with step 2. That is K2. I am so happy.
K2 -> 46.5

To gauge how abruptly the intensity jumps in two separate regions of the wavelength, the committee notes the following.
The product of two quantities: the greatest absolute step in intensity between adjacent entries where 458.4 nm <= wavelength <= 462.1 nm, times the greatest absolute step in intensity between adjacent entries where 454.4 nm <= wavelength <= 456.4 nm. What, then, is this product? 29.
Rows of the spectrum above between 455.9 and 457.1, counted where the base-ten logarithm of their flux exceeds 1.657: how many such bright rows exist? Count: 2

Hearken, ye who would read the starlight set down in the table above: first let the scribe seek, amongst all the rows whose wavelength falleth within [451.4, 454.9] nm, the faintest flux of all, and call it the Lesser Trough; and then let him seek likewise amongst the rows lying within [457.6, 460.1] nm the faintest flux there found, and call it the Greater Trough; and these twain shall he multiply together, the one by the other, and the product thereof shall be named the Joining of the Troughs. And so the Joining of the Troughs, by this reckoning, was 1560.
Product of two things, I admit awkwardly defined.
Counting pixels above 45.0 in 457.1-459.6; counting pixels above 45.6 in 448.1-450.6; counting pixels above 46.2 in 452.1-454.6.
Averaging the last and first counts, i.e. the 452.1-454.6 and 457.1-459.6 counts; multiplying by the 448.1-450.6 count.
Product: 15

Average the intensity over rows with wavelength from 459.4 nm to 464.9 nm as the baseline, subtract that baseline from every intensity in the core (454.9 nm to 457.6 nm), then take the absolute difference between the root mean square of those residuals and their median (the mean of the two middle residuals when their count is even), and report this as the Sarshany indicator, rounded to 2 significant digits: 3.0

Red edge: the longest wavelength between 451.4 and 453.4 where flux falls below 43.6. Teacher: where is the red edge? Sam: 453.25 nm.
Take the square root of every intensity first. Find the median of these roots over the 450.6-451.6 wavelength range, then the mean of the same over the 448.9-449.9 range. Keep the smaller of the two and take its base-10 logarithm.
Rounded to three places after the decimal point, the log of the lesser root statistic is 0.826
